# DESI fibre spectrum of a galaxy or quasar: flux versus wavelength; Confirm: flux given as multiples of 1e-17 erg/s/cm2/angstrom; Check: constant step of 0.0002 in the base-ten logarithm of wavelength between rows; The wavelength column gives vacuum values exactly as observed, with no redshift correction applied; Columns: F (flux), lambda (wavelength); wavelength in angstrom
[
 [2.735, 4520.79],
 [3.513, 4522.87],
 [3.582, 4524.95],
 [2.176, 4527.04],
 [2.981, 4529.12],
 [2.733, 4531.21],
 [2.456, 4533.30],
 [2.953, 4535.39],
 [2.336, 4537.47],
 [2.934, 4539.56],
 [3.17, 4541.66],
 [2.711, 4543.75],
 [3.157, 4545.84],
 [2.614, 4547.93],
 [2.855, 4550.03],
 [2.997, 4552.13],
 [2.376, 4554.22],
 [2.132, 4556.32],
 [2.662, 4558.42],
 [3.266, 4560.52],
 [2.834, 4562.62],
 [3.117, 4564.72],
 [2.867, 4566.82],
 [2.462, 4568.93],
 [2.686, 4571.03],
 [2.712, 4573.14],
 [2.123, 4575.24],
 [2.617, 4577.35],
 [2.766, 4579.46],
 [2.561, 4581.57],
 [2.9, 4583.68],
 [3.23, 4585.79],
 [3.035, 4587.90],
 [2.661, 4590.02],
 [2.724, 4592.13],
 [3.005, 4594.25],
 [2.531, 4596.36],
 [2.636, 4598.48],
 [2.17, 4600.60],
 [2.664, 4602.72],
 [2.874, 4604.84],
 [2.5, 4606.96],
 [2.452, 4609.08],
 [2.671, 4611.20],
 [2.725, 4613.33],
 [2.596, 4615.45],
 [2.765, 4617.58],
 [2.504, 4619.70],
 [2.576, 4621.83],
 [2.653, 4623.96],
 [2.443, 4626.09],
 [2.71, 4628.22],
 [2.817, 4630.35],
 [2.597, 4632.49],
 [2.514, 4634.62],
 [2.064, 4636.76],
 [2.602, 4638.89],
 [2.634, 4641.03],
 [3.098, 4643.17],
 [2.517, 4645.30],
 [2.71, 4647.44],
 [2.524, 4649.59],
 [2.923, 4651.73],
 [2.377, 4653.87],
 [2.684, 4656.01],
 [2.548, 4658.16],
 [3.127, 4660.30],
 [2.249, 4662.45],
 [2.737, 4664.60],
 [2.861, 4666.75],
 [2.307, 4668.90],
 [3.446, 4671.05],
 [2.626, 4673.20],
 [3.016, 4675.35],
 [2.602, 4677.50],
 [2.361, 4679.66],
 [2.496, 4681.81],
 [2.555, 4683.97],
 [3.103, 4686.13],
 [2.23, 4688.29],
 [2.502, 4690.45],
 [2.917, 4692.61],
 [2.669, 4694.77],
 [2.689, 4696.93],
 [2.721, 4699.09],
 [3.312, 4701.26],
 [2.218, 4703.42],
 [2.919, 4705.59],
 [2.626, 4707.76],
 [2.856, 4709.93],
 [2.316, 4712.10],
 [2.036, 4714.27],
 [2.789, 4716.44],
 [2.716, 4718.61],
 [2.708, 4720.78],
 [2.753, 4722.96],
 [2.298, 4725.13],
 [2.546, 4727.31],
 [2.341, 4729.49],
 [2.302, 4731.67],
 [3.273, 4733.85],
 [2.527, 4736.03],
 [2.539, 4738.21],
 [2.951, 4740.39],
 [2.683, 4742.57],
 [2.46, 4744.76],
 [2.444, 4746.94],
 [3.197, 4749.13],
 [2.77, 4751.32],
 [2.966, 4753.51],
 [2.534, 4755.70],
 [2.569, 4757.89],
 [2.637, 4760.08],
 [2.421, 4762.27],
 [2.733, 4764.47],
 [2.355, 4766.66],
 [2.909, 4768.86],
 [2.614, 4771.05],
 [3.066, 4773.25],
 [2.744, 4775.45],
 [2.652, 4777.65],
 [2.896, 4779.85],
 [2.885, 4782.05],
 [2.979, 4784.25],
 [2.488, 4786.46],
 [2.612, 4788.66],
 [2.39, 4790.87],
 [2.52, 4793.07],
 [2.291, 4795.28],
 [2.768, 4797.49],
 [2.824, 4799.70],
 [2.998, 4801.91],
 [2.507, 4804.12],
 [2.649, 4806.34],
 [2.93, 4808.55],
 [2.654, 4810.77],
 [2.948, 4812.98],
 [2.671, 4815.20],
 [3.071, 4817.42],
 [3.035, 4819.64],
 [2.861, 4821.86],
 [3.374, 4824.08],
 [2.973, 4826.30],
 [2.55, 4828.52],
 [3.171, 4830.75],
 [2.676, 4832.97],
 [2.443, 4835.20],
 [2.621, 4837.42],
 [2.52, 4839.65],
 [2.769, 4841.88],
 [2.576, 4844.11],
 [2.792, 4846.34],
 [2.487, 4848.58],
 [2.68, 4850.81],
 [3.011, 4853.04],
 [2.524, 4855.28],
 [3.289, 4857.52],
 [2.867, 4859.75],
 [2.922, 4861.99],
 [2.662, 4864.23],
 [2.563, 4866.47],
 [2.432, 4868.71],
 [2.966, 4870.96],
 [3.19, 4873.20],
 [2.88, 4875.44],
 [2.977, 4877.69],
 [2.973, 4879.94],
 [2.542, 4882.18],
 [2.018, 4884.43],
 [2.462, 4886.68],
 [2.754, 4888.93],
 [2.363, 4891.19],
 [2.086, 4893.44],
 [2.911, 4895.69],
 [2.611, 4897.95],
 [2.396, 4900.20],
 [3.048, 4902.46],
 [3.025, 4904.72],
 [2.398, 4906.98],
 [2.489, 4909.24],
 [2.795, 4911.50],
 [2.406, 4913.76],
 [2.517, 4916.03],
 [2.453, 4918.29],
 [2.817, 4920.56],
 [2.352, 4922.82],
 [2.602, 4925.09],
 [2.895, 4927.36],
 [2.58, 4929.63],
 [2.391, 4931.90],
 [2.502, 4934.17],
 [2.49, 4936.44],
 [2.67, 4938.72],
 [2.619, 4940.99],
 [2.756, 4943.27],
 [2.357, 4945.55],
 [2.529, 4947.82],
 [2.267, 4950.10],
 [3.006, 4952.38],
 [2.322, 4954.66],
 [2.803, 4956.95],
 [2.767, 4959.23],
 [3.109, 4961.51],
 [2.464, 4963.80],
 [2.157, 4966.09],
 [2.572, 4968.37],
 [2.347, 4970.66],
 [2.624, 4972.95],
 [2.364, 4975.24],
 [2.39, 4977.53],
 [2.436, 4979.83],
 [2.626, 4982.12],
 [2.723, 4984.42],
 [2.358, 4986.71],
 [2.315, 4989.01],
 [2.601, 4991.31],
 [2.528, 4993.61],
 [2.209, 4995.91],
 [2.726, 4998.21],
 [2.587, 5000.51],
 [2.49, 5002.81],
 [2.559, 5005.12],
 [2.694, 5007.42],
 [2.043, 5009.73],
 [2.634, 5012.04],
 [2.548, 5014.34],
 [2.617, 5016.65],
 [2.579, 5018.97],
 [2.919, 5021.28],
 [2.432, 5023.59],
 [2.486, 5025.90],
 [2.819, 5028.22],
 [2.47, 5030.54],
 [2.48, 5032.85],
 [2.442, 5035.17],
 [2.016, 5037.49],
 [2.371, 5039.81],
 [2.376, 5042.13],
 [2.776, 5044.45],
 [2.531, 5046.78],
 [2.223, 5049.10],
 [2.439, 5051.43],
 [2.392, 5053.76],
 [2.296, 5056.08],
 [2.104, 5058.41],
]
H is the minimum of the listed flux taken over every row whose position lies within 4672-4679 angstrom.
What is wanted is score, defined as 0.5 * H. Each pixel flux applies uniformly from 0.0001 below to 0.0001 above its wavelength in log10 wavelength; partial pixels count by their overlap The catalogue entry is 1.30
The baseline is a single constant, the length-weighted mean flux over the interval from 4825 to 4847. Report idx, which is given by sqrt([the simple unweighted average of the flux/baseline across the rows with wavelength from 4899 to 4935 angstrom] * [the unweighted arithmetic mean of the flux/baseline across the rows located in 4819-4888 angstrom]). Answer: 0.99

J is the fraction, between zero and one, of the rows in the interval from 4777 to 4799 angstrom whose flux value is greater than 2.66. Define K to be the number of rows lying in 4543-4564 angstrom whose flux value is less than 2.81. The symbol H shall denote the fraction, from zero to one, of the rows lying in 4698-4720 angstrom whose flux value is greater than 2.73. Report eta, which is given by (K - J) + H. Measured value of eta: 5.0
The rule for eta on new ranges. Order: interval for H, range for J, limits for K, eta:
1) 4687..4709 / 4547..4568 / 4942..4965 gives 7.6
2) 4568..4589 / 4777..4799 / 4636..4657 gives 8.0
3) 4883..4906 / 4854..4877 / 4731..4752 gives 6.7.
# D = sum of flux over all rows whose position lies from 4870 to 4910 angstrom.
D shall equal 48.1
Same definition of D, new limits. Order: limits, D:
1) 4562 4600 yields 49.5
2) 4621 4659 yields 47.0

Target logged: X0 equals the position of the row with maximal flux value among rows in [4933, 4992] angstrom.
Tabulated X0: 4961.51 angstrom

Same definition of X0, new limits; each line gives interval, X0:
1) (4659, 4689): 4671.05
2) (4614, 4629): 4617.58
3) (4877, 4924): 4902.46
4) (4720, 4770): 4733.85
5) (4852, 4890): 4857.52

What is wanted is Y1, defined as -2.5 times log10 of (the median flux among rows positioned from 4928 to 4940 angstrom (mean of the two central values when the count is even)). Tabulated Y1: -1.00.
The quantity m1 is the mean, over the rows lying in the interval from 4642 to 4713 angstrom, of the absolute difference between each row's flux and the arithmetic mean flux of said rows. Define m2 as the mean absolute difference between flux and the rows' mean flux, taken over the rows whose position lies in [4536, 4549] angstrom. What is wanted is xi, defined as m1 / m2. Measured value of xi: 0.92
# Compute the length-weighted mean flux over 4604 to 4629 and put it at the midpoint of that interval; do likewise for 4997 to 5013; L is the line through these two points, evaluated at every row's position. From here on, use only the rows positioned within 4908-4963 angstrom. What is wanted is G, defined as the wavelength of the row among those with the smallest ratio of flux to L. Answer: 4950.10 angstrom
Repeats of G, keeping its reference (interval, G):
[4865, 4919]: 4884.43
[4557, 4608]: 4575.24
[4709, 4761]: 4714.27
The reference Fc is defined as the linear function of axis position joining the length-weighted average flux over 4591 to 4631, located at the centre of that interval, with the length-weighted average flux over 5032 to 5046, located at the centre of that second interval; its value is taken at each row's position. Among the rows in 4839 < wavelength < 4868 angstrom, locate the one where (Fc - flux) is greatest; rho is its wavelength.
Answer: 4848.58 angstrom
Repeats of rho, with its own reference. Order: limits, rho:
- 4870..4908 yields 4884.43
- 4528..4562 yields 4556.32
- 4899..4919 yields 4900.20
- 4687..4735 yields 4714.27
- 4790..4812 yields 4795.28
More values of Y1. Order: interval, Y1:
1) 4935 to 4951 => -1.01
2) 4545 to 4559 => -1.06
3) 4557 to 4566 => -1.18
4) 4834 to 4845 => -1.03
